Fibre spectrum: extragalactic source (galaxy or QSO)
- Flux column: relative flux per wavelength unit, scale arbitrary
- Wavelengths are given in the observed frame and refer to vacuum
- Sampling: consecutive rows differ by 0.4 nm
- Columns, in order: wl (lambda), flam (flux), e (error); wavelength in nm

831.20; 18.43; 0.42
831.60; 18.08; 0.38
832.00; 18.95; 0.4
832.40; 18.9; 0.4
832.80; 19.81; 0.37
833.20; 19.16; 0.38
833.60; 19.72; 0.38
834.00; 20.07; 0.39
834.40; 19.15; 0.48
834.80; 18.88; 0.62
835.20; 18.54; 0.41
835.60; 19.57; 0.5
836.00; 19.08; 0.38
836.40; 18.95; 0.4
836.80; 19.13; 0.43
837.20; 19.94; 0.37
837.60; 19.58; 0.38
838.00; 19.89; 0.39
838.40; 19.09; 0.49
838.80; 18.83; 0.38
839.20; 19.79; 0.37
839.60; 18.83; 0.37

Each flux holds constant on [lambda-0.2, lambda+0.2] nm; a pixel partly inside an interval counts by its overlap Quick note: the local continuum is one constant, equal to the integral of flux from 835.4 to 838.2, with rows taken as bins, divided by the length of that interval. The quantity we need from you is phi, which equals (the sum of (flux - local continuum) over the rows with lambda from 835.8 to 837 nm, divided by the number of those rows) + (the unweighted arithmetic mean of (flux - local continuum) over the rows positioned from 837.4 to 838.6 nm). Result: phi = -0.3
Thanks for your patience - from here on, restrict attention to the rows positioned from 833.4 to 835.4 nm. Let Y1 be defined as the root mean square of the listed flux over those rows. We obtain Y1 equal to 19.3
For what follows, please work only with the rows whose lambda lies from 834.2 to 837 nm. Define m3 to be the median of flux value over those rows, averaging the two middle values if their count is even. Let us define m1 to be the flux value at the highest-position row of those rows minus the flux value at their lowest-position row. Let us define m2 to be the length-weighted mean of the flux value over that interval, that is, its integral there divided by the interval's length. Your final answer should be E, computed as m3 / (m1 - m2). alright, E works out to -1.00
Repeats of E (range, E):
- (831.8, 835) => -0.99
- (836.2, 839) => -0.98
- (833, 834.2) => -1.05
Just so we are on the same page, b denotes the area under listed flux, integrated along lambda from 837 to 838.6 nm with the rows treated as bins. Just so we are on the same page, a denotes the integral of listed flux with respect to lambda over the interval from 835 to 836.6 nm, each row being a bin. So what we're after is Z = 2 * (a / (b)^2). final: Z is 0.062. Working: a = 30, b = 31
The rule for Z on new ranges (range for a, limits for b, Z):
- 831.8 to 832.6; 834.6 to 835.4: 0.135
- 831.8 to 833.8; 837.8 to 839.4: 0.080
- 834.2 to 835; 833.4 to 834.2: 0.120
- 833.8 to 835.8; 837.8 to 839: 0.144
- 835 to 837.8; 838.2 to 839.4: 0.202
